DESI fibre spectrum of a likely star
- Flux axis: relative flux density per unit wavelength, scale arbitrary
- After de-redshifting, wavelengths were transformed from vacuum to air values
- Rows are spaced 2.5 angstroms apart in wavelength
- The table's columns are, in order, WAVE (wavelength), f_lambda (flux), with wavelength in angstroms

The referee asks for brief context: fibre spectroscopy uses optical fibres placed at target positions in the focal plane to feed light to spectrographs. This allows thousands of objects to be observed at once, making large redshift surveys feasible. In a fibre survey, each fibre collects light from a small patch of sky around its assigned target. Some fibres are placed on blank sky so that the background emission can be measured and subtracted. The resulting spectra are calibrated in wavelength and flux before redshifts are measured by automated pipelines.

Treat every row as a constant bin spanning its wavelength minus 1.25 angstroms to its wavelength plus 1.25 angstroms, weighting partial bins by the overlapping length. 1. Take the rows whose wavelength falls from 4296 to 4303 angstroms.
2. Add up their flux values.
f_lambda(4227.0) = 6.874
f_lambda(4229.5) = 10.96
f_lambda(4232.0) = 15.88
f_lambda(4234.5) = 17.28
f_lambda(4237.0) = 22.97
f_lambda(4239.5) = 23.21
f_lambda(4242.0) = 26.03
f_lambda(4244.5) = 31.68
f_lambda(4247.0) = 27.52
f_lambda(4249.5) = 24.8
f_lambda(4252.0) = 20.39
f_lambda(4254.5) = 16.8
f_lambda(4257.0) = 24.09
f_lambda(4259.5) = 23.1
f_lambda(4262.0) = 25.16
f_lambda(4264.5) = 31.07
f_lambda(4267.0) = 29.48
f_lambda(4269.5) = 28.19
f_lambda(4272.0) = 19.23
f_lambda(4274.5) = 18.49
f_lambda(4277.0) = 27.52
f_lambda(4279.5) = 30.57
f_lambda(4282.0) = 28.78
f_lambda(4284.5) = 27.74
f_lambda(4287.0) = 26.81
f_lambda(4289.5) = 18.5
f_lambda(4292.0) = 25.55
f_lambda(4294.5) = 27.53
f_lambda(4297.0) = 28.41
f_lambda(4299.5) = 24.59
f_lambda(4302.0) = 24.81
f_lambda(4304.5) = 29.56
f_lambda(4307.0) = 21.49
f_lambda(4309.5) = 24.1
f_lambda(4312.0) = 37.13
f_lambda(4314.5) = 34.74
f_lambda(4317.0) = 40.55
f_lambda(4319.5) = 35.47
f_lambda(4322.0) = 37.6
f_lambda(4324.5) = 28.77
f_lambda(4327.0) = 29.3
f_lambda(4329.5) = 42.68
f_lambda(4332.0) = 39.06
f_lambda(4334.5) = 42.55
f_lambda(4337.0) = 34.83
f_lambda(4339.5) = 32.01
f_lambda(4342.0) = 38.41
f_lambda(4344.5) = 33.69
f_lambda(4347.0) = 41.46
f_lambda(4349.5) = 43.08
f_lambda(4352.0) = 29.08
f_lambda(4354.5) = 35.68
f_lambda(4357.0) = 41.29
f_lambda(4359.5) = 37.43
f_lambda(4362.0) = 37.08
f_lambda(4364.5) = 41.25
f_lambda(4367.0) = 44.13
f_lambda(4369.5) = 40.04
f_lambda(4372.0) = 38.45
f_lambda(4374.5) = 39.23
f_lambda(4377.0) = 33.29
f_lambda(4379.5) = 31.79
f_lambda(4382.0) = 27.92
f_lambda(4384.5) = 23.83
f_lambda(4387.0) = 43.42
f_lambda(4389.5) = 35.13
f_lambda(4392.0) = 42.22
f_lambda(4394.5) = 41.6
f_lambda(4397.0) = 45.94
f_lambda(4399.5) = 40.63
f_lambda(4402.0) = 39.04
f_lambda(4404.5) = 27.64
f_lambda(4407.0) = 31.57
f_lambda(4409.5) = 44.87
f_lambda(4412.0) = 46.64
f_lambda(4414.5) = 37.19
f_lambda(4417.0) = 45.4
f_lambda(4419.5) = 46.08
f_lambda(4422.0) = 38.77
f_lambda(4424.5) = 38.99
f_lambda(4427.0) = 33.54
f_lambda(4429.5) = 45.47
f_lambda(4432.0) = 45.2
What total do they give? 78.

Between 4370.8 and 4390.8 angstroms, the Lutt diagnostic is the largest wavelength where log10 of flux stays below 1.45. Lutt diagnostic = 4384.5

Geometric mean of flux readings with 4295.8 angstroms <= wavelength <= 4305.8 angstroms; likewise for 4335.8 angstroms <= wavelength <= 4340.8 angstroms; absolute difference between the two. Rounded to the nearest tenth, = 6.6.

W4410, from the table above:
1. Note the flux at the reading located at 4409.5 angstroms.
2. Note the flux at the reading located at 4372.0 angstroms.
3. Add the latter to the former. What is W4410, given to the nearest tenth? 83.3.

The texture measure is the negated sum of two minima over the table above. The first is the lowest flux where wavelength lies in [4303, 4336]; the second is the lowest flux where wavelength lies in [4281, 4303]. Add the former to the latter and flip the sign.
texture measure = -40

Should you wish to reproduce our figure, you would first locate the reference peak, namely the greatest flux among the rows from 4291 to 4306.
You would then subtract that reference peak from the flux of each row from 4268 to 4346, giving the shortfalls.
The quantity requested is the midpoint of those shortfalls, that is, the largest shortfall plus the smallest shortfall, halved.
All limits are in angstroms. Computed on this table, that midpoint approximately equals 1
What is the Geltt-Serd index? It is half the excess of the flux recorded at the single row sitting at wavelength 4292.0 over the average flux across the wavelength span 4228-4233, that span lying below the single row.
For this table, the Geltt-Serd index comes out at 6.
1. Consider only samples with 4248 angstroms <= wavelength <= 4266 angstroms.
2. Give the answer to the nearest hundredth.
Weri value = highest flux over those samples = 31.07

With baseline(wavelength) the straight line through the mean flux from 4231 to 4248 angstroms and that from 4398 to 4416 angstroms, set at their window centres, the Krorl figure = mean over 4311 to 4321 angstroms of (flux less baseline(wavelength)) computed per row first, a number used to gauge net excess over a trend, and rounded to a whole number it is 7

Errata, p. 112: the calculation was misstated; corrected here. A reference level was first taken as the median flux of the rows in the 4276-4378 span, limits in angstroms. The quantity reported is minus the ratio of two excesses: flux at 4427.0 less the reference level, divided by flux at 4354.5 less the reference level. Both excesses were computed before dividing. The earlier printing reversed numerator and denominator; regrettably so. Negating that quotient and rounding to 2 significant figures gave 1.3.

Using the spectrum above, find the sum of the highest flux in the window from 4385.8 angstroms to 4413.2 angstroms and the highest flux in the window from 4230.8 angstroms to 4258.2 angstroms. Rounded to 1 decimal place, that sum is 78.3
